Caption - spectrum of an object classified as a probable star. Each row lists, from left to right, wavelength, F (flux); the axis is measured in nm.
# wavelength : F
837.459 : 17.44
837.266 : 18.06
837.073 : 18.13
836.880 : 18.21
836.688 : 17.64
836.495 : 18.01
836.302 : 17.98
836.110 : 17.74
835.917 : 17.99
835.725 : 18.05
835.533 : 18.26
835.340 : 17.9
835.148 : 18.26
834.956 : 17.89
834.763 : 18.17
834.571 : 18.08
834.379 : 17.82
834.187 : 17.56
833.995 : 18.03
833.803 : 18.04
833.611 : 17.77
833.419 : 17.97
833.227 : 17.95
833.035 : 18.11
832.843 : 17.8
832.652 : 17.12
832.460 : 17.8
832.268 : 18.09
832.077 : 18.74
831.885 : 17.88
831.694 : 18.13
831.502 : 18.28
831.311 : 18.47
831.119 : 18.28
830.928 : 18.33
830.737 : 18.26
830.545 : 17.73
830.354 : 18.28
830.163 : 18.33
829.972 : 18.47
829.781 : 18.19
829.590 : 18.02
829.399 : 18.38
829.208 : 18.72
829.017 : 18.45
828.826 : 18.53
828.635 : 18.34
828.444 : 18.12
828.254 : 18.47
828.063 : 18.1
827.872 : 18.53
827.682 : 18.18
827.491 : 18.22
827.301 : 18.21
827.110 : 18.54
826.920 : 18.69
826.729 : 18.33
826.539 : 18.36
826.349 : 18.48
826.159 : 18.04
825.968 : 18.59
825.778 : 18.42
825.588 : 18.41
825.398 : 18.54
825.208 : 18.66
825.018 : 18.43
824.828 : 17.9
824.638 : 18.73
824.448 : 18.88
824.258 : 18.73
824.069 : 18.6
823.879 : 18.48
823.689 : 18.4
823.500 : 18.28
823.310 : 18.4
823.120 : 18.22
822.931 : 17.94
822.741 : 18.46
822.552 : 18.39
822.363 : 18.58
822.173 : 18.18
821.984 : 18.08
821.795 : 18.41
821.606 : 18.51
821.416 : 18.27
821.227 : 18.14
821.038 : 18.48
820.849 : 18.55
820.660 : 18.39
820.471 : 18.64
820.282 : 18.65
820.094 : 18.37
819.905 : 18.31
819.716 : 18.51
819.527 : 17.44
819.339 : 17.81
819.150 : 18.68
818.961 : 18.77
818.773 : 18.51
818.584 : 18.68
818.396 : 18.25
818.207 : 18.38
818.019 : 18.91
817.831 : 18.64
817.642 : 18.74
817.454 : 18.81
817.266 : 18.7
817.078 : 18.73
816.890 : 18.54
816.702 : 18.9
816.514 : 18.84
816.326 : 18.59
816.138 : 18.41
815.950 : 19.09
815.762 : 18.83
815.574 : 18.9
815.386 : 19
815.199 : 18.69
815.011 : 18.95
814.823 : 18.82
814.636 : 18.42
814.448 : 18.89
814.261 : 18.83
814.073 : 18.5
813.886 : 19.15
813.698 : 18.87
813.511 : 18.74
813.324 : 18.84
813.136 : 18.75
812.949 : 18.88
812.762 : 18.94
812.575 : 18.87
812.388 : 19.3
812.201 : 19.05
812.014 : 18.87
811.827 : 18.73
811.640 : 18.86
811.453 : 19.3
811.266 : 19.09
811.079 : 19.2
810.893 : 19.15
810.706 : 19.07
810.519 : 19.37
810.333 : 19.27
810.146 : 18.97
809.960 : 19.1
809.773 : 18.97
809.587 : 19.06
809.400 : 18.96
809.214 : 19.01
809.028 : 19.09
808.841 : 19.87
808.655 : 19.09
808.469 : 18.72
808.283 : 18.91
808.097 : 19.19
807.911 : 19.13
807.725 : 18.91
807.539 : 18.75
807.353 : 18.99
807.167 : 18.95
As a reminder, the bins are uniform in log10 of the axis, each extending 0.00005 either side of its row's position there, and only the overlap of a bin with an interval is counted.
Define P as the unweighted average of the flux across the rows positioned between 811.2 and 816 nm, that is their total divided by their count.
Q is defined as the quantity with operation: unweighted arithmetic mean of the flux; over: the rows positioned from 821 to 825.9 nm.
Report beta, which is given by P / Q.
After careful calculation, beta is 1.03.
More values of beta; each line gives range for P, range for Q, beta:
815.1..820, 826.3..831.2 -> 1.01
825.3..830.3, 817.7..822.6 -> 1.00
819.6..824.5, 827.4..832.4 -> 1.01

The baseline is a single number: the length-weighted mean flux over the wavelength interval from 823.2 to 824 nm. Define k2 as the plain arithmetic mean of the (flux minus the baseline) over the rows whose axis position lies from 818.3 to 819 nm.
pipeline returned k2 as 0.18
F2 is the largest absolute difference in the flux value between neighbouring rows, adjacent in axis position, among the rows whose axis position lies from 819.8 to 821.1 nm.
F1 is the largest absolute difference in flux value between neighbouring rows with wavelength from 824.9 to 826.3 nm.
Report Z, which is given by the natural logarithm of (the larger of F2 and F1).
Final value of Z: -0.6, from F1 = 0.55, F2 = 0.28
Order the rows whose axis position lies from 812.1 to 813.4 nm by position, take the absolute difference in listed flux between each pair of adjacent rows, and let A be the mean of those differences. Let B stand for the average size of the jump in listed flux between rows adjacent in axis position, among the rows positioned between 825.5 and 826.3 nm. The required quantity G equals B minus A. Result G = 0.07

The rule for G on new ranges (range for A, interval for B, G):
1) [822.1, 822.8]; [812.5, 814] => -0.10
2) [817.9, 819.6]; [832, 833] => 0.22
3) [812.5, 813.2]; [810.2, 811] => 0.07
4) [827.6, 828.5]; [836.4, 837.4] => -0.10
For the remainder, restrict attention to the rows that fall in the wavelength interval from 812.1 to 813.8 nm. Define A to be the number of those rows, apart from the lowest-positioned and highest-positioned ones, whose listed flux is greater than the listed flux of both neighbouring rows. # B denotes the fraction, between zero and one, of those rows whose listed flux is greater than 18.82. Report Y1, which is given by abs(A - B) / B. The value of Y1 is 3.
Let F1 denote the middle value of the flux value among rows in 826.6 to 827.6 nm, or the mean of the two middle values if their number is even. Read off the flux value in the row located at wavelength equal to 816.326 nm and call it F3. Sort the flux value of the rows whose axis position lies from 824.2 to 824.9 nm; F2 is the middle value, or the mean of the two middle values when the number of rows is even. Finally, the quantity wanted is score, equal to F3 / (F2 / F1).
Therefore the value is 18.2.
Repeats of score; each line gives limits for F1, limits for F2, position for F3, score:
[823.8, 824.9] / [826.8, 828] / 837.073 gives 18.4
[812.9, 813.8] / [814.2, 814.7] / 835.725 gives 18.1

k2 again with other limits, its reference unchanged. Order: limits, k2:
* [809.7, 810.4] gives 0.70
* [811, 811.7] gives 0.74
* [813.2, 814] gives 0.52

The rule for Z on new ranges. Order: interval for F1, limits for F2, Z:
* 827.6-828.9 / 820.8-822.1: -0.8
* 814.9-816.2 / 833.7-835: -0.4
